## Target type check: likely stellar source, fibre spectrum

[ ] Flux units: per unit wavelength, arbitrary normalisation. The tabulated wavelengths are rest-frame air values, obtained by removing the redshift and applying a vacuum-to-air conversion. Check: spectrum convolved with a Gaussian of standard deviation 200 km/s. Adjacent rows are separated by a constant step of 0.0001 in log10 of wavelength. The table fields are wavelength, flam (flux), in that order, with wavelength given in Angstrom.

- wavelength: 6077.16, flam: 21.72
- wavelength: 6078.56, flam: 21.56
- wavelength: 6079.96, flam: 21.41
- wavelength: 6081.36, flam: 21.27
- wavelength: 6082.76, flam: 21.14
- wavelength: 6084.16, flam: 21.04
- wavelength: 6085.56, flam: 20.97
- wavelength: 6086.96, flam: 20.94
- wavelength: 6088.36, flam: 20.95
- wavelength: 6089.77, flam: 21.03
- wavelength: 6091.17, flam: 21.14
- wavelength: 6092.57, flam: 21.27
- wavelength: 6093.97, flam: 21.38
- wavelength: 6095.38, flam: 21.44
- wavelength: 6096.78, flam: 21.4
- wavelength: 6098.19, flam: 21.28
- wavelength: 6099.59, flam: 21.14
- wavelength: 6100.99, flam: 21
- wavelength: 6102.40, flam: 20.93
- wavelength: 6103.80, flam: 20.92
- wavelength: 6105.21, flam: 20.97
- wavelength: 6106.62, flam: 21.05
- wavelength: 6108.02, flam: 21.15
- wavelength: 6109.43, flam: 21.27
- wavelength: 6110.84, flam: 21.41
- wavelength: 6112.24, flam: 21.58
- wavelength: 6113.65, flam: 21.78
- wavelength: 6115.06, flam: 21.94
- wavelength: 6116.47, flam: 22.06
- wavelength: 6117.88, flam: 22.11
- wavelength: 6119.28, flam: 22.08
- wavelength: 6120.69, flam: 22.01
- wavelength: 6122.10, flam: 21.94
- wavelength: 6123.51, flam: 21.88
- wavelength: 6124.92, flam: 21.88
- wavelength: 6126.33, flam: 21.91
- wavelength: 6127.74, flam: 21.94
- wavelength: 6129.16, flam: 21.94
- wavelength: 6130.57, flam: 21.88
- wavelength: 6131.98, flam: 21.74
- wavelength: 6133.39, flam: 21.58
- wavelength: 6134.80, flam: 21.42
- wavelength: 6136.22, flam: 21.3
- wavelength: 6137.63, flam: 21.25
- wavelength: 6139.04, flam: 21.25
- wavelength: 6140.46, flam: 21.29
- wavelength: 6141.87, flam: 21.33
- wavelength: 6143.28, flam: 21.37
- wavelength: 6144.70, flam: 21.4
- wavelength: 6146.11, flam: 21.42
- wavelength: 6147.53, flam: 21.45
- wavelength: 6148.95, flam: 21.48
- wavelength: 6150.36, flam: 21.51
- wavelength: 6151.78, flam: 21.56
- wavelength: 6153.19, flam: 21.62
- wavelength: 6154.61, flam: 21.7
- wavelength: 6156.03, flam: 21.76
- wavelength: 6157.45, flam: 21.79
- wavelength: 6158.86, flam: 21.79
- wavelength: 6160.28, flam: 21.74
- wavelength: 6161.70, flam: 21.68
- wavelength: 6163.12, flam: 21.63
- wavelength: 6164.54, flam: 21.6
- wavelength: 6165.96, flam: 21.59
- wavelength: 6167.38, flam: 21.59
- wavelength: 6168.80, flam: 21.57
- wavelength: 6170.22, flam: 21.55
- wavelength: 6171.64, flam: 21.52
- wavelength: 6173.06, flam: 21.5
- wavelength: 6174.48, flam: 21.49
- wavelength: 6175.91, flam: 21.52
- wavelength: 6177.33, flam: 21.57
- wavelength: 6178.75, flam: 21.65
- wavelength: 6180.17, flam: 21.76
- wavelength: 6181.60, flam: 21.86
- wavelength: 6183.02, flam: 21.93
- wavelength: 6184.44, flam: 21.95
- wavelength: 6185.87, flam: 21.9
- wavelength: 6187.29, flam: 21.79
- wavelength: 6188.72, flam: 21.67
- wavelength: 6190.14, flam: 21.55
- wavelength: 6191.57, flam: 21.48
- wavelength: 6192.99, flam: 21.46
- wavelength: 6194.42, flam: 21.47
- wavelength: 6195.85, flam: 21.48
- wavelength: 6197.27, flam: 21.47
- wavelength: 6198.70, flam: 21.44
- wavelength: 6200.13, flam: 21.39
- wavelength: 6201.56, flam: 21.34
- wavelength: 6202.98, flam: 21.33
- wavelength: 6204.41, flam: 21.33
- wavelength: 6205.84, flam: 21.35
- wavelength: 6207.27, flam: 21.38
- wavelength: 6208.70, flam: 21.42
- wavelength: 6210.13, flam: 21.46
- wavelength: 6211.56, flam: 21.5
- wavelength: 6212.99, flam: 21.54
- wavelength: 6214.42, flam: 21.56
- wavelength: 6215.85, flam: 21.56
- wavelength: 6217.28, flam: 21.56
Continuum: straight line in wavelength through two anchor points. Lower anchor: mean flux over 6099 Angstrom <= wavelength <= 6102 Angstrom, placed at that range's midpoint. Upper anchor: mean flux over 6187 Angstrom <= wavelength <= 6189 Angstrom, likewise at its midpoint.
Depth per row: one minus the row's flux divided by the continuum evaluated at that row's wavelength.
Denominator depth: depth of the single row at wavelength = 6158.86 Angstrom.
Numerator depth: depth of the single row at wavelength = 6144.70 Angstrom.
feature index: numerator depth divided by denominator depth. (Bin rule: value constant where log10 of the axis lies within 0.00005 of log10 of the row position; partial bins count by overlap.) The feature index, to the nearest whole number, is 0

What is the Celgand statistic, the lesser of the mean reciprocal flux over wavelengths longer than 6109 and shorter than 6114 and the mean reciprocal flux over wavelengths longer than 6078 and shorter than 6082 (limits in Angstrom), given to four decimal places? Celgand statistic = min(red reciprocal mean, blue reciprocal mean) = 0.0465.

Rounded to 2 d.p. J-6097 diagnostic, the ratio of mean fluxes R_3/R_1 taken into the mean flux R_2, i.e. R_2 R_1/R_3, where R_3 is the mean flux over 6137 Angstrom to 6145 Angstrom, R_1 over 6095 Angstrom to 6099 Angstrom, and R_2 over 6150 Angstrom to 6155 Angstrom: 21.66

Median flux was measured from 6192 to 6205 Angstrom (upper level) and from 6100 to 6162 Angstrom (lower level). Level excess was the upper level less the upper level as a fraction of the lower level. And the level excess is 20.4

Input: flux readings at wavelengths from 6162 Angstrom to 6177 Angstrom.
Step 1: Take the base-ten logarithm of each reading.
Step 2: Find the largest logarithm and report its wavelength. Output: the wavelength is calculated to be 6163.12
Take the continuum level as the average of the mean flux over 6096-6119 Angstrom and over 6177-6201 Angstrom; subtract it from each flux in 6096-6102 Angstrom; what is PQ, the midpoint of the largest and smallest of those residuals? -0.3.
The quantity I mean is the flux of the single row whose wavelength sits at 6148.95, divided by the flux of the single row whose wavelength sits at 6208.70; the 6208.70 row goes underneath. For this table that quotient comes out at 1.00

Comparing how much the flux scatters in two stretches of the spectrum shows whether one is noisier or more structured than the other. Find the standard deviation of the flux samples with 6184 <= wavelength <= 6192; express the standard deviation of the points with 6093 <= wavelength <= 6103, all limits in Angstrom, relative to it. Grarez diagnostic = 1.1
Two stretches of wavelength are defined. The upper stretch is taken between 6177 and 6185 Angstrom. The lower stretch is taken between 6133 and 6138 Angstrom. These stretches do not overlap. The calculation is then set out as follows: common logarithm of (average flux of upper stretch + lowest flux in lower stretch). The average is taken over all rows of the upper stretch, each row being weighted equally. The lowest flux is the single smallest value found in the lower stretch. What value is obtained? 1.634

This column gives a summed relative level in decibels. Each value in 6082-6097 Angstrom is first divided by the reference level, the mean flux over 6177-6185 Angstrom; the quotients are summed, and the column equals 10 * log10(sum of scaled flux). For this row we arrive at 10.3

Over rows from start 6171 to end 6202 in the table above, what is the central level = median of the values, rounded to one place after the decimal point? 21.5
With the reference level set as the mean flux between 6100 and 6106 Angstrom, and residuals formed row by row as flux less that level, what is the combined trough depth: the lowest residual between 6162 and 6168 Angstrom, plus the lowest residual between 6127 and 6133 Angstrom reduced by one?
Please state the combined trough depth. 0.42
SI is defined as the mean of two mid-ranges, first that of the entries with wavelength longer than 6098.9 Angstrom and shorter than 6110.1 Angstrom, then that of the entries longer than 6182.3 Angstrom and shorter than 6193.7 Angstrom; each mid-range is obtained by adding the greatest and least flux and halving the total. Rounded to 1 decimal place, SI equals 21.4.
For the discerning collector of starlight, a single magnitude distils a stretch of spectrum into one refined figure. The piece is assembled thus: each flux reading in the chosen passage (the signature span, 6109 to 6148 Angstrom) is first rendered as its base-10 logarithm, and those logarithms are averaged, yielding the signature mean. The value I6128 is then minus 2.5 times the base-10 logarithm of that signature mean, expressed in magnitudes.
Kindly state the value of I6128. -0.314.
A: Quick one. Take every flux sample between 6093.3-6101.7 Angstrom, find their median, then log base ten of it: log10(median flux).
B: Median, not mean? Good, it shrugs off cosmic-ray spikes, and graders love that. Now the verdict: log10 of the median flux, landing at 1.33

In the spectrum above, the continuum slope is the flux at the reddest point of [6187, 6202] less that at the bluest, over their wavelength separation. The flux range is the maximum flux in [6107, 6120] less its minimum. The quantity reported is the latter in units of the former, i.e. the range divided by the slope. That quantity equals -30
